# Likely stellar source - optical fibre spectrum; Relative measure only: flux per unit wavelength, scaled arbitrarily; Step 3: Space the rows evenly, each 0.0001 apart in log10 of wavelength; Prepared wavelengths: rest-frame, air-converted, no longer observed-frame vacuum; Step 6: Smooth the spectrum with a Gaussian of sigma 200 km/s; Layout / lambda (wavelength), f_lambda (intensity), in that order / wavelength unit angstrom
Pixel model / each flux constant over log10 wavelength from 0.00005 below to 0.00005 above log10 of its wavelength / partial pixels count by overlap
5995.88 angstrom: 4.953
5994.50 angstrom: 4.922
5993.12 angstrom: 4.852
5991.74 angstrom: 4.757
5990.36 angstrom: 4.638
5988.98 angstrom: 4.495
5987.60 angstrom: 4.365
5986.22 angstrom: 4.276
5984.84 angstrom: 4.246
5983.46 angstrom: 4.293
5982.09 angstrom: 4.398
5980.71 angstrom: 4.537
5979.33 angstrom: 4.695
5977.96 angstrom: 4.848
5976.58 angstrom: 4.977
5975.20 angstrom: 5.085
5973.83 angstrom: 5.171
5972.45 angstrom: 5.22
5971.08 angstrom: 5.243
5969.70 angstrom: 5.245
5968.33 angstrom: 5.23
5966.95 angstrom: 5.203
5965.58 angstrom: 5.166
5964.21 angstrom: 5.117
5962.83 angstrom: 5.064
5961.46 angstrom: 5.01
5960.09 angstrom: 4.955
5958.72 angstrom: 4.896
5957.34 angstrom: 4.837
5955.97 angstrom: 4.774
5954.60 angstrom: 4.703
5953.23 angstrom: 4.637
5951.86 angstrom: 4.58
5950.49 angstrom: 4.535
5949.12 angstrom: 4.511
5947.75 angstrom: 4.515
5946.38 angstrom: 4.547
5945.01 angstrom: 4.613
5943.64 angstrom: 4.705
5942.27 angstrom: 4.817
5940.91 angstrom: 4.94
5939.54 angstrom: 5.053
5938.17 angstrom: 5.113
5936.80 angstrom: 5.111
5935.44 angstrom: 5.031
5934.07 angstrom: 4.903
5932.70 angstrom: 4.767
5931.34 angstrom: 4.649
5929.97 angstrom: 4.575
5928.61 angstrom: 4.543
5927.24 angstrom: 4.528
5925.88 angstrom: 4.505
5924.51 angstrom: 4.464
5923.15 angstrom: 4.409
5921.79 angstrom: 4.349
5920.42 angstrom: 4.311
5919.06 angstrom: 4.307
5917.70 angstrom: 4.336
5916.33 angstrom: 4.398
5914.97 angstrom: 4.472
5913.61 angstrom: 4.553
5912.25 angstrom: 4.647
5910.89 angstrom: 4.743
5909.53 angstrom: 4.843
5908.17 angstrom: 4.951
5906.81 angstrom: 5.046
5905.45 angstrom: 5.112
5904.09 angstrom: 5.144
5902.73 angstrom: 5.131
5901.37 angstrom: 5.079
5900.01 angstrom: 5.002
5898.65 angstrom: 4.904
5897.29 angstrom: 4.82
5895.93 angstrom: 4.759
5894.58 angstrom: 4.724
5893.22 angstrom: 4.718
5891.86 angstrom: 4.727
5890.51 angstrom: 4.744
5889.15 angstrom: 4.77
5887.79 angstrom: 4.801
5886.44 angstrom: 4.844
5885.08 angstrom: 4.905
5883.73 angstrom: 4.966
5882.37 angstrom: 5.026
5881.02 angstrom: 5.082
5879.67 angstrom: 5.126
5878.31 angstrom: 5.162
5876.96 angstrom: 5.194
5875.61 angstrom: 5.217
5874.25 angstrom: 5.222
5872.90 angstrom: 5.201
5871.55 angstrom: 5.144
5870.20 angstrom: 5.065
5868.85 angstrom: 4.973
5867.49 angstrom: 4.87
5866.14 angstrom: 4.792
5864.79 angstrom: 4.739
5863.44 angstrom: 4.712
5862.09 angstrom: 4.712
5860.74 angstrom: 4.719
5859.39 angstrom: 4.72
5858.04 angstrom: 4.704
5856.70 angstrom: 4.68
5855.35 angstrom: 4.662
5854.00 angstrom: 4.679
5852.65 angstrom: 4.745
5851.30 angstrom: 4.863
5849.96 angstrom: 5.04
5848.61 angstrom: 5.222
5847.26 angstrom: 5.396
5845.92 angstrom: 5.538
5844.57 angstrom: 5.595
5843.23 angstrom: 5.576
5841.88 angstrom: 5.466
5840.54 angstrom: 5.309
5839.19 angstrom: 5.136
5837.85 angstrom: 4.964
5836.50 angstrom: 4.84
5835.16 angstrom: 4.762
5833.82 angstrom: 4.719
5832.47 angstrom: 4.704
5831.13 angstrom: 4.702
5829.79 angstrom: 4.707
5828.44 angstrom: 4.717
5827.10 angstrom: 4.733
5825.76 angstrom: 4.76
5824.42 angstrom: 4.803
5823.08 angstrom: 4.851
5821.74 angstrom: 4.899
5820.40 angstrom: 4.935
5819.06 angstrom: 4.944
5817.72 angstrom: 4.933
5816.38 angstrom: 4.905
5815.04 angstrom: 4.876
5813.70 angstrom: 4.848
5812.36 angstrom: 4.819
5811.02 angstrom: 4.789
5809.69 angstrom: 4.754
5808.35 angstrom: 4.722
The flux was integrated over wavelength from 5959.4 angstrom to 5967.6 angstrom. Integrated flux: 42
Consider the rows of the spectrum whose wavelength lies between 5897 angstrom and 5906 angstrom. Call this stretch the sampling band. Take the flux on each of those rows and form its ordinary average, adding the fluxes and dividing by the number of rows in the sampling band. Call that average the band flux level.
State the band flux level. 5.03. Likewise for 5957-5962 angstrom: 4.92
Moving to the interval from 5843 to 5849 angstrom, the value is 5.47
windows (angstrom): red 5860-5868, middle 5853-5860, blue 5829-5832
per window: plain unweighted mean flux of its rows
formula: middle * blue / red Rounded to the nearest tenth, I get 4.6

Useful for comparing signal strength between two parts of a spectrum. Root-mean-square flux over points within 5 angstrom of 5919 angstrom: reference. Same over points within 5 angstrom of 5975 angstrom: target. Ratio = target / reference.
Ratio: 1.15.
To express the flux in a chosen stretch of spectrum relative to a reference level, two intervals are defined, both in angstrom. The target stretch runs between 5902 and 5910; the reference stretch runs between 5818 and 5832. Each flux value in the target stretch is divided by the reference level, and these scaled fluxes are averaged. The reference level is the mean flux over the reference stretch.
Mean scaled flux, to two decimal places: 1.05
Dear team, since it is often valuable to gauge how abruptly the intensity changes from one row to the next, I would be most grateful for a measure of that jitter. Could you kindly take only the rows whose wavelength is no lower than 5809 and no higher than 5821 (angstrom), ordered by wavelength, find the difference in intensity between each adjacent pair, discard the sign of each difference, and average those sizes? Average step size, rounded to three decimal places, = 0.025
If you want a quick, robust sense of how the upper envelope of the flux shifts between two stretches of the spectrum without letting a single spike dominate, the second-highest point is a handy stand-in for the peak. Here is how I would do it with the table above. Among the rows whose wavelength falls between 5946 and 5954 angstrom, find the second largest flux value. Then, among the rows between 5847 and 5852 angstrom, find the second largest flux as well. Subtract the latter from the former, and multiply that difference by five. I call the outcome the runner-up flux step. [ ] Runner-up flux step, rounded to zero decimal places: -3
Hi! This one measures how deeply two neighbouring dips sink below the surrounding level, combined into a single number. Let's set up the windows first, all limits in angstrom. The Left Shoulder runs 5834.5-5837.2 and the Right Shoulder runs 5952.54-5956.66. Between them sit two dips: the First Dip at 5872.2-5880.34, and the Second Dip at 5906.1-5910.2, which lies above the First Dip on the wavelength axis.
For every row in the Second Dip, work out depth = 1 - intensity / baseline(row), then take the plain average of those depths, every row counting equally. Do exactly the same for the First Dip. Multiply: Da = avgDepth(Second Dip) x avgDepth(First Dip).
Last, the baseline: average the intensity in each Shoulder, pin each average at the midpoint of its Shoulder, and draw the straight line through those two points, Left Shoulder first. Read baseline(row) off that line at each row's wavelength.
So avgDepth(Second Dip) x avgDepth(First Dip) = 0.0038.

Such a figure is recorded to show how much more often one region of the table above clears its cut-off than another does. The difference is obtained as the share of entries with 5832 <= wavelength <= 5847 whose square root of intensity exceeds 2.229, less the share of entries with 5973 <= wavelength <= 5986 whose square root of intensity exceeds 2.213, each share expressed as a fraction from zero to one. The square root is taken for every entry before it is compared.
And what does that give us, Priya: 0.2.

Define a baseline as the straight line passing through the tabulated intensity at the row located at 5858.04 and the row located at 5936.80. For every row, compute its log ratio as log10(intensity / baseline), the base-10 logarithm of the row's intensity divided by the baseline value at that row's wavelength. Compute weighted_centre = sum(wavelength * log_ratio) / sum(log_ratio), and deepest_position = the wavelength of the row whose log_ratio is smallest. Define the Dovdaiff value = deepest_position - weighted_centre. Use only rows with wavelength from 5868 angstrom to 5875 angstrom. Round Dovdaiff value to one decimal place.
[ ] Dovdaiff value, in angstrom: -3.1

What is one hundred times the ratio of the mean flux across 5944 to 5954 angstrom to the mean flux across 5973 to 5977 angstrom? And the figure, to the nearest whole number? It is 90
